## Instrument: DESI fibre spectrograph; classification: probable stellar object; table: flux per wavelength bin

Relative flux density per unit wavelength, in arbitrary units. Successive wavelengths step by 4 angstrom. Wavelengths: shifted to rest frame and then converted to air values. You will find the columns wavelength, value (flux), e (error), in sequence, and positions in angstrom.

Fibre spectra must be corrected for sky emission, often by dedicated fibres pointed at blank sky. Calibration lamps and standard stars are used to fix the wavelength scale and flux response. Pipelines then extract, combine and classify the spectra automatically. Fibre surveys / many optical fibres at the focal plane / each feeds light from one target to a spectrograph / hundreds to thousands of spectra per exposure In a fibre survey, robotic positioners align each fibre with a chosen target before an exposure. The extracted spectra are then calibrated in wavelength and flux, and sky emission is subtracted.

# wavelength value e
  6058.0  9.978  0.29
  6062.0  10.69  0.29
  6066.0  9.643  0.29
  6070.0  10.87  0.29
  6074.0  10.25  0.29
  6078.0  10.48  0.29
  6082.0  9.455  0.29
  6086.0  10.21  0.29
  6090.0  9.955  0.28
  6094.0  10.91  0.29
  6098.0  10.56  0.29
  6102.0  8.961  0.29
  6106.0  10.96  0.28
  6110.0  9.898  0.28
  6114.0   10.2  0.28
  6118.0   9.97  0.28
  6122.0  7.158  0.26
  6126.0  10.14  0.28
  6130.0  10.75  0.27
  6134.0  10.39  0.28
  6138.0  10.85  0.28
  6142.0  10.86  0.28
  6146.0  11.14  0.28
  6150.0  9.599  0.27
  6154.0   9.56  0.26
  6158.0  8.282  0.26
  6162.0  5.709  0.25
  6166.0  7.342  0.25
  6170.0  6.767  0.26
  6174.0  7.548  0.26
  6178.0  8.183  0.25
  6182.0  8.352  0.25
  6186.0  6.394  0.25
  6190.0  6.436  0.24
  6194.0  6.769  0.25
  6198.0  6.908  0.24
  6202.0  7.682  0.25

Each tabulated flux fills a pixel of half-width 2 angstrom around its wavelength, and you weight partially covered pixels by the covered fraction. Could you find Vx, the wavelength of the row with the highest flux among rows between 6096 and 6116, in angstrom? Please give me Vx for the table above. 6106.0 angstrom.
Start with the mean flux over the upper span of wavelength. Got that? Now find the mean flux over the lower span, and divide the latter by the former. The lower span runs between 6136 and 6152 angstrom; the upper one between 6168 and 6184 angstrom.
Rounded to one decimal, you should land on 1.4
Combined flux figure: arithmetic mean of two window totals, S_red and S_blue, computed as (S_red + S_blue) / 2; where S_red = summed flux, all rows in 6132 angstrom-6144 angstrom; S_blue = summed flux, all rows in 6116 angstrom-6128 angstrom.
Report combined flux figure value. 30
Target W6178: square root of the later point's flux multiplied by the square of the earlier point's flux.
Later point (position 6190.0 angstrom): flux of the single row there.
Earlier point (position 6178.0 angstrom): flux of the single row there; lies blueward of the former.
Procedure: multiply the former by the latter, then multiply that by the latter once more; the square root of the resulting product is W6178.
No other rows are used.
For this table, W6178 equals 21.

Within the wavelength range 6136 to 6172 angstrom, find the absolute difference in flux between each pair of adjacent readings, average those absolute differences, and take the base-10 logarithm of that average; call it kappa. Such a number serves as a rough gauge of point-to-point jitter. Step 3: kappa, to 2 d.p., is 0.00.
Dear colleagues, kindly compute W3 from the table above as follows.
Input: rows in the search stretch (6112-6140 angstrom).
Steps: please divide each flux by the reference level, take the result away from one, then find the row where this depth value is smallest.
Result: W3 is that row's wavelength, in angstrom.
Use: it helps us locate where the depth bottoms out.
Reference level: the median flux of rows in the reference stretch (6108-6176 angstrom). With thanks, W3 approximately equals 6138.0 angstrom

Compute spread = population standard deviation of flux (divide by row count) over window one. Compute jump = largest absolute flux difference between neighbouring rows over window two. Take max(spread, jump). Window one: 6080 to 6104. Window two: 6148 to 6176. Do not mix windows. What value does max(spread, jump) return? 2.57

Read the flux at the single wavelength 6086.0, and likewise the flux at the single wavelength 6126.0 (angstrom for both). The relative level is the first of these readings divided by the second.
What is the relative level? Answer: 1.0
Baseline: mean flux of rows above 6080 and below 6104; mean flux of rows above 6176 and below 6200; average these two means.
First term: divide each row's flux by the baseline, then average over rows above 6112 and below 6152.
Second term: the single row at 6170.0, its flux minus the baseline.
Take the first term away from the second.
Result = -3.0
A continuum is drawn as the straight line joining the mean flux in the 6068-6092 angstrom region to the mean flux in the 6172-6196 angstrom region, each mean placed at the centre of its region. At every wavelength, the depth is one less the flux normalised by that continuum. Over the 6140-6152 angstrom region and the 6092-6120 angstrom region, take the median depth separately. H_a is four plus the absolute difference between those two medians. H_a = 4.19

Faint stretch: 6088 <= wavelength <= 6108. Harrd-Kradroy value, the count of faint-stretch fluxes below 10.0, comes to 2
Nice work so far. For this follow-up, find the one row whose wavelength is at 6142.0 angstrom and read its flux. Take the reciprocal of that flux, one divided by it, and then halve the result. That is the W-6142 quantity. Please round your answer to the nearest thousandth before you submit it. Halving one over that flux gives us 0.046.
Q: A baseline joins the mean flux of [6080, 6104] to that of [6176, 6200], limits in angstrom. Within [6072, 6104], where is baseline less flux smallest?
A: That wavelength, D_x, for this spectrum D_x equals 6094.0 angstrom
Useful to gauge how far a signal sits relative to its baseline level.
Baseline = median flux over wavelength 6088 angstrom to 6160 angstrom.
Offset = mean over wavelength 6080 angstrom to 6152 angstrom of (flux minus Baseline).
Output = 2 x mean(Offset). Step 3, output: -0.12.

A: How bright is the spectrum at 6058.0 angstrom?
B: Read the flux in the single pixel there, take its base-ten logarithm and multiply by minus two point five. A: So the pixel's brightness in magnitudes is -2.50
